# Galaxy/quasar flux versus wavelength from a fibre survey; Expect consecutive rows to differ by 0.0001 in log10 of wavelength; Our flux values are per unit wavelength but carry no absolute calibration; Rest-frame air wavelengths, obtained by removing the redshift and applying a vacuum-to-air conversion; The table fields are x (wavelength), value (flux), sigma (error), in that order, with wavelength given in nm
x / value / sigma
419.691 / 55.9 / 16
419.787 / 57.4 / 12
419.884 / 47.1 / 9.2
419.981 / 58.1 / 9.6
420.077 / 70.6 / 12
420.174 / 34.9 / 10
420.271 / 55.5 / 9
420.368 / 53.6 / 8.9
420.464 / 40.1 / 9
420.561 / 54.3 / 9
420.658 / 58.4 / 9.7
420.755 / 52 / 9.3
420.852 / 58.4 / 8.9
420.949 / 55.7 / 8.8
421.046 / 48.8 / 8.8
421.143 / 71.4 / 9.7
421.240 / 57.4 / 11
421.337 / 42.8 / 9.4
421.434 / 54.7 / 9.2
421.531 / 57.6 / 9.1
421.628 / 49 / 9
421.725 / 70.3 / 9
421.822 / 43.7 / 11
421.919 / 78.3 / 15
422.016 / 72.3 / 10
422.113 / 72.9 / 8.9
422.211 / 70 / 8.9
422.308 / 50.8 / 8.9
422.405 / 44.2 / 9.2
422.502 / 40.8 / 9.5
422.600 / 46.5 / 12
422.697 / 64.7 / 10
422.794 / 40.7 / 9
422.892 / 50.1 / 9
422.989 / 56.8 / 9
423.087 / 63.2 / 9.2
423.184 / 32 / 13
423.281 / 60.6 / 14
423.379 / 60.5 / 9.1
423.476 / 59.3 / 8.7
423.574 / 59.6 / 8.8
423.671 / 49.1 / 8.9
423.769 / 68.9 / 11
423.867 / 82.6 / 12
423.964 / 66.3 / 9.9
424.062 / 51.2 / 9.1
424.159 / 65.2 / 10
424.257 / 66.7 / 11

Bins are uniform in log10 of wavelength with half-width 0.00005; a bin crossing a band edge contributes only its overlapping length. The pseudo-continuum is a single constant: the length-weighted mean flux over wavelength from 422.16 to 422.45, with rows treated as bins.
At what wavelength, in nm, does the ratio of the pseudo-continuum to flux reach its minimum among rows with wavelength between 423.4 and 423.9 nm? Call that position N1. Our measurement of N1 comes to 423.867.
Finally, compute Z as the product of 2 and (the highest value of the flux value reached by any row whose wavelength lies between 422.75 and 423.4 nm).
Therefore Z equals 126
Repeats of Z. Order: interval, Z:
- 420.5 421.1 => 117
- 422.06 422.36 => 146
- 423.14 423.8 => 138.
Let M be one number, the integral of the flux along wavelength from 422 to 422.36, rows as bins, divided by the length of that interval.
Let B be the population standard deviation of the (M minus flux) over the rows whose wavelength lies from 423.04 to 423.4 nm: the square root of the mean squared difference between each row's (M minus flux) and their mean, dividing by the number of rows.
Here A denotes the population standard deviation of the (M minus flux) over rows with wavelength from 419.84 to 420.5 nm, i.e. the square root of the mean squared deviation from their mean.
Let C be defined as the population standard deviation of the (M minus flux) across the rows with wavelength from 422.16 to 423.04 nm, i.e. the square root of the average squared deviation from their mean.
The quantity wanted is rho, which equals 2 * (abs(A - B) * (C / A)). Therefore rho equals 3.1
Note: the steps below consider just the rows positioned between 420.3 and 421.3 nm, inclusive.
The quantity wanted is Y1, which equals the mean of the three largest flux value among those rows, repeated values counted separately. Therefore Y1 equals 63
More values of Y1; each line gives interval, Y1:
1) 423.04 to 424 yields 73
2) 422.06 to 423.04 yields 69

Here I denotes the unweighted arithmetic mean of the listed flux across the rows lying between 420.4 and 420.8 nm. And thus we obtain 51.2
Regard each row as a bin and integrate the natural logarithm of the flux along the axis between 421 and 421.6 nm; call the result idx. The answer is 2.40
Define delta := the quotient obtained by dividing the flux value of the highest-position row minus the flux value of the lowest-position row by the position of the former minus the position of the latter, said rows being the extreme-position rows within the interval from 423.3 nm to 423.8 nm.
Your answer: 22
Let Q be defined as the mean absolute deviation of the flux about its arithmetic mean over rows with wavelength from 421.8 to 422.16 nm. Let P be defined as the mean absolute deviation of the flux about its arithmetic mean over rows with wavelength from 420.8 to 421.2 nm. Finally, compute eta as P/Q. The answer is 0.6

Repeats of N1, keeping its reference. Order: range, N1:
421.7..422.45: 421.919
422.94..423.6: 423.087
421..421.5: 421.143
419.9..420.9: 420.077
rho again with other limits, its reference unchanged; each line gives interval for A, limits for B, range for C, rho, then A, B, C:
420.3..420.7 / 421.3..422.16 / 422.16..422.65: 17.7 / 7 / 13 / 10.3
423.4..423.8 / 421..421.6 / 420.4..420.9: 3.5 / 7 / 9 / 6.7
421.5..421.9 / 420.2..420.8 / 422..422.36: 7.7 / 10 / 6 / 9.1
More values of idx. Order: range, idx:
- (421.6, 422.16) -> 2.33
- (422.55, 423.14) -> 2.34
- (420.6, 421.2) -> 2.42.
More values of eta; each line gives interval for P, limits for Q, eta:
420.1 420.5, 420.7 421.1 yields 2.6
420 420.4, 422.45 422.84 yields 1.1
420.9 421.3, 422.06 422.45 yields 0.5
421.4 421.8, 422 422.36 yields 0.8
